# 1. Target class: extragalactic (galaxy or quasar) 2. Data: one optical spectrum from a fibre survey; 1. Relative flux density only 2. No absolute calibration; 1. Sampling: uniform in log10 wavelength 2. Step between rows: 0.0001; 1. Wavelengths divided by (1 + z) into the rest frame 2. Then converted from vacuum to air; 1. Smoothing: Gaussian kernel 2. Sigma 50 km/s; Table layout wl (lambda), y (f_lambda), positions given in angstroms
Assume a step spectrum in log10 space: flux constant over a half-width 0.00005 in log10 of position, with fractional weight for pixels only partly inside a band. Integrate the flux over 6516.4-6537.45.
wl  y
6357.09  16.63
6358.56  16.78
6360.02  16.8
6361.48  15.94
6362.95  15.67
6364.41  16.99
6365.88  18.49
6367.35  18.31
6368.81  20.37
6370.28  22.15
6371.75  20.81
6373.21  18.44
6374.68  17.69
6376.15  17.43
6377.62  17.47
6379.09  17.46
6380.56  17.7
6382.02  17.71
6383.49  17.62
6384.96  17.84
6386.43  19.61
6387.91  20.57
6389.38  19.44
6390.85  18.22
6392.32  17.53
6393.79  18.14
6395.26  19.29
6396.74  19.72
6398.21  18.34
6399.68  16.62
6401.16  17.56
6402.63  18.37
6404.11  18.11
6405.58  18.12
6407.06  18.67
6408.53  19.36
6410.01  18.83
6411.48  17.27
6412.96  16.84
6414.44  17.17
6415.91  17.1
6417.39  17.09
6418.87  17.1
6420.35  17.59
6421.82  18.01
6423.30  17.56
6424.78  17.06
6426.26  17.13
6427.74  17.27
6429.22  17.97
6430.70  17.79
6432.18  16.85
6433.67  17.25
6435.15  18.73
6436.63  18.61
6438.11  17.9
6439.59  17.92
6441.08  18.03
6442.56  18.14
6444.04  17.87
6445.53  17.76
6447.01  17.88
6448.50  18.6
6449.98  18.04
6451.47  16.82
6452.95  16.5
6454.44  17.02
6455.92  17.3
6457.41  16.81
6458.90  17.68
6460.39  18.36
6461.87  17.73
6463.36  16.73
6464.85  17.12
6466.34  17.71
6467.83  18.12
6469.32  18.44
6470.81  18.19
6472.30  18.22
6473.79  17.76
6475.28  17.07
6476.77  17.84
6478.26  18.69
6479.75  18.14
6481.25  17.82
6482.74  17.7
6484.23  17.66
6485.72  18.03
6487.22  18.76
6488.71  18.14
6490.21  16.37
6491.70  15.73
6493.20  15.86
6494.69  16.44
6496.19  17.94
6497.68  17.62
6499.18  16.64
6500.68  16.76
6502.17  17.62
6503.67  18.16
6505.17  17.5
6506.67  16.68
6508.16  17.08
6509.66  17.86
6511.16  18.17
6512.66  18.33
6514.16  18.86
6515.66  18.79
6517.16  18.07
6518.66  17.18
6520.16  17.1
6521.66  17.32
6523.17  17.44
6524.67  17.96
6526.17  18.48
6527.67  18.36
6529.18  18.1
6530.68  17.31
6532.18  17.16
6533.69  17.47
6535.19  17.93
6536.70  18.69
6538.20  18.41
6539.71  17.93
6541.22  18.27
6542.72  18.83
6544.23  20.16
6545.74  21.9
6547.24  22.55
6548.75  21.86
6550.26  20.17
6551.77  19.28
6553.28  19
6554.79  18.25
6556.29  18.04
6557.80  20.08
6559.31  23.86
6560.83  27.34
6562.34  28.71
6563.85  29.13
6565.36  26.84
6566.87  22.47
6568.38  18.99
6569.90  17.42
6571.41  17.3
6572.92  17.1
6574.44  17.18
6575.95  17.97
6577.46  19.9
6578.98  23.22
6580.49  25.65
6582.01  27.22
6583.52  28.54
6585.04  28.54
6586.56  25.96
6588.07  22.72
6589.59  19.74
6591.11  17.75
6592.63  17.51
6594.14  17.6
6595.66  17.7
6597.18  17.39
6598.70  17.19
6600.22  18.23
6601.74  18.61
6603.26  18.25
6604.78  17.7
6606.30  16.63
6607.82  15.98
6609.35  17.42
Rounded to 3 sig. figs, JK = 374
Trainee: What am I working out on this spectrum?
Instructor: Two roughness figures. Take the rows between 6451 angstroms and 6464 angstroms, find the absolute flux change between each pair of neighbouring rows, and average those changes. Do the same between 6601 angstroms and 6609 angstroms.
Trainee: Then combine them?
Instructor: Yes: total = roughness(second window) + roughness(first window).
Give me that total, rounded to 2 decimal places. 1.26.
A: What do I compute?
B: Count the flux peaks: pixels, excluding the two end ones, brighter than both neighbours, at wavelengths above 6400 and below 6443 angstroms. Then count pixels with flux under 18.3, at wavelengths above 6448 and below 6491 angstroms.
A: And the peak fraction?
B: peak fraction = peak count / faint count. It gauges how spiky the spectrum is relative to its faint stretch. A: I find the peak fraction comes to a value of 0.25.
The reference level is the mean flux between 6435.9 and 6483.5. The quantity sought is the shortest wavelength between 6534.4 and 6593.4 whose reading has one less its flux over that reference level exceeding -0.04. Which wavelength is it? 6535.19 angstroms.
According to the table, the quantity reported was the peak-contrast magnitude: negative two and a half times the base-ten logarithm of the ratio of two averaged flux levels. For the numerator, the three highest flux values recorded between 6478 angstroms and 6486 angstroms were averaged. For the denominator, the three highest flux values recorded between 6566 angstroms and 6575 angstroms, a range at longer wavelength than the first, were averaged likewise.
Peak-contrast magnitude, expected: 0.08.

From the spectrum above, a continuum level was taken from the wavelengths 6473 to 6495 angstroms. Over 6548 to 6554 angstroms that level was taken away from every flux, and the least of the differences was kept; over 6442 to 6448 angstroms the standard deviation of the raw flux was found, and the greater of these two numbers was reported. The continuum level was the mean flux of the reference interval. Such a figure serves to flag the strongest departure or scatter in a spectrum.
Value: 1.5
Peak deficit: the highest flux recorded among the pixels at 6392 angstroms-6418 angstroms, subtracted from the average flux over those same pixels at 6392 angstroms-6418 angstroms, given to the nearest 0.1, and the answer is -1.7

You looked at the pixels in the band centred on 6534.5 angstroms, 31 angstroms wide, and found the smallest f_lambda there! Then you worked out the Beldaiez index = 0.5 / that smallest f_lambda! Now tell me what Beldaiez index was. 0.0292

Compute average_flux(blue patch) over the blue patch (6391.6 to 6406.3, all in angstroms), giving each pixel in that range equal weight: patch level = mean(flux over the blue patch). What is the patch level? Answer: 18.2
